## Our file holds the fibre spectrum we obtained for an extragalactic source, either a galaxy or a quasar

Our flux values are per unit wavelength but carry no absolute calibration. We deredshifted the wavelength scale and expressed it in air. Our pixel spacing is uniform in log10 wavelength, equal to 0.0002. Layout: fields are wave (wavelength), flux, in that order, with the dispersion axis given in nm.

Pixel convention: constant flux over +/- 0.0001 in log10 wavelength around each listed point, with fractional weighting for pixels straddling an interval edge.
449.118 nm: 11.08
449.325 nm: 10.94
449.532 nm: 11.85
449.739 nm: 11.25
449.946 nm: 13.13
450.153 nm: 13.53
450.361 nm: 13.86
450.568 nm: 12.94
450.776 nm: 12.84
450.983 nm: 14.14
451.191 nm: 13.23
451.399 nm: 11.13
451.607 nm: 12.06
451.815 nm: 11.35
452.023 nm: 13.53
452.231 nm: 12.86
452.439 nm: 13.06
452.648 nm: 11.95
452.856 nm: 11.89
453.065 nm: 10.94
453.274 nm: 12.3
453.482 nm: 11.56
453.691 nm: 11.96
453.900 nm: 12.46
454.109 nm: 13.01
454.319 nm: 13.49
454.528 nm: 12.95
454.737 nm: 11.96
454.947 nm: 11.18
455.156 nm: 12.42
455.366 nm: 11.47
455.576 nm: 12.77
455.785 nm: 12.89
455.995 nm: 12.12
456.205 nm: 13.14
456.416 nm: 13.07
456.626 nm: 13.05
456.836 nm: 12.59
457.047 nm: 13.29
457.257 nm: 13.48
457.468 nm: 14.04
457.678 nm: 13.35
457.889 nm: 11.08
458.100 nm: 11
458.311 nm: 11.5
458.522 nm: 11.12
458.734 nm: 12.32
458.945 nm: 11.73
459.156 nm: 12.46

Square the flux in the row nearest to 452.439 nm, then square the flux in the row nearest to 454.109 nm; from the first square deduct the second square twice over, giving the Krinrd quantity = -168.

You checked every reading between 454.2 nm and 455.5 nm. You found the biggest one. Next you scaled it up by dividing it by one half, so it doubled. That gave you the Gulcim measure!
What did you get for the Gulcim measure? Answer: 26.98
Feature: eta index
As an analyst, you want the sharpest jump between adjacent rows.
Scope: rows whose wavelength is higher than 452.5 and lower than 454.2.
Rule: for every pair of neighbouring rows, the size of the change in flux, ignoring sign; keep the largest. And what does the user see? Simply 1.4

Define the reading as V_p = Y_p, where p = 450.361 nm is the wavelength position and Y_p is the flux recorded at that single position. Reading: 13.86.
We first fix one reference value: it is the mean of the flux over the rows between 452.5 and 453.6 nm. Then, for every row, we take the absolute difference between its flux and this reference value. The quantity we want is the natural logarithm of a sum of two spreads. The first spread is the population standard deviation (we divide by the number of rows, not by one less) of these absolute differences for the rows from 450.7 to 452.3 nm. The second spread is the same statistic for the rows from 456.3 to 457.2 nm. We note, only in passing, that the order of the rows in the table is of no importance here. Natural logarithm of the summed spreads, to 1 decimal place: -0.1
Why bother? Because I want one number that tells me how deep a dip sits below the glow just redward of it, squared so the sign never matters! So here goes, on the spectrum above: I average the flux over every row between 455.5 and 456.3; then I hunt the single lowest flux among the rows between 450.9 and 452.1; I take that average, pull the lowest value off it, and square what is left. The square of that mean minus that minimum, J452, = 2.6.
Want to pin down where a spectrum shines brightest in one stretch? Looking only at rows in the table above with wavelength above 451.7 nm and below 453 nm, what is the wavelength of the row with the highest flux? 452.023 nm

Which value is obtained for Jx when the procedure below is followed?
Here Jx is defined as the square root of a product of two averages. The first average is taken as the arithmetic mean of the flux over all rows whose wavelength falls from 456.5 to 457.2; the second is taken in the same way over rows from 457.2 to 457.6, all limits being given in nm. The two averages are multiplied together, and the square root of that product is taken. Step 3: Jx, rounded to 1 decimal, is 13.4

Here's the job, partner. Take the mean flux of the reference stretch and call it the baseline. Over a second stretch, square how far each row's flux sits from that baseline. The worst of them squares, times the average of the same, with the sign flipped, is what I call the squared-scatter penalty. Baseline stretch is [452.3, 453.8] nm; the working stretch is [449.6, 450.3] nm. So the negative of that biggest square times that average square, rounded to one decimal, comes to -3.6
